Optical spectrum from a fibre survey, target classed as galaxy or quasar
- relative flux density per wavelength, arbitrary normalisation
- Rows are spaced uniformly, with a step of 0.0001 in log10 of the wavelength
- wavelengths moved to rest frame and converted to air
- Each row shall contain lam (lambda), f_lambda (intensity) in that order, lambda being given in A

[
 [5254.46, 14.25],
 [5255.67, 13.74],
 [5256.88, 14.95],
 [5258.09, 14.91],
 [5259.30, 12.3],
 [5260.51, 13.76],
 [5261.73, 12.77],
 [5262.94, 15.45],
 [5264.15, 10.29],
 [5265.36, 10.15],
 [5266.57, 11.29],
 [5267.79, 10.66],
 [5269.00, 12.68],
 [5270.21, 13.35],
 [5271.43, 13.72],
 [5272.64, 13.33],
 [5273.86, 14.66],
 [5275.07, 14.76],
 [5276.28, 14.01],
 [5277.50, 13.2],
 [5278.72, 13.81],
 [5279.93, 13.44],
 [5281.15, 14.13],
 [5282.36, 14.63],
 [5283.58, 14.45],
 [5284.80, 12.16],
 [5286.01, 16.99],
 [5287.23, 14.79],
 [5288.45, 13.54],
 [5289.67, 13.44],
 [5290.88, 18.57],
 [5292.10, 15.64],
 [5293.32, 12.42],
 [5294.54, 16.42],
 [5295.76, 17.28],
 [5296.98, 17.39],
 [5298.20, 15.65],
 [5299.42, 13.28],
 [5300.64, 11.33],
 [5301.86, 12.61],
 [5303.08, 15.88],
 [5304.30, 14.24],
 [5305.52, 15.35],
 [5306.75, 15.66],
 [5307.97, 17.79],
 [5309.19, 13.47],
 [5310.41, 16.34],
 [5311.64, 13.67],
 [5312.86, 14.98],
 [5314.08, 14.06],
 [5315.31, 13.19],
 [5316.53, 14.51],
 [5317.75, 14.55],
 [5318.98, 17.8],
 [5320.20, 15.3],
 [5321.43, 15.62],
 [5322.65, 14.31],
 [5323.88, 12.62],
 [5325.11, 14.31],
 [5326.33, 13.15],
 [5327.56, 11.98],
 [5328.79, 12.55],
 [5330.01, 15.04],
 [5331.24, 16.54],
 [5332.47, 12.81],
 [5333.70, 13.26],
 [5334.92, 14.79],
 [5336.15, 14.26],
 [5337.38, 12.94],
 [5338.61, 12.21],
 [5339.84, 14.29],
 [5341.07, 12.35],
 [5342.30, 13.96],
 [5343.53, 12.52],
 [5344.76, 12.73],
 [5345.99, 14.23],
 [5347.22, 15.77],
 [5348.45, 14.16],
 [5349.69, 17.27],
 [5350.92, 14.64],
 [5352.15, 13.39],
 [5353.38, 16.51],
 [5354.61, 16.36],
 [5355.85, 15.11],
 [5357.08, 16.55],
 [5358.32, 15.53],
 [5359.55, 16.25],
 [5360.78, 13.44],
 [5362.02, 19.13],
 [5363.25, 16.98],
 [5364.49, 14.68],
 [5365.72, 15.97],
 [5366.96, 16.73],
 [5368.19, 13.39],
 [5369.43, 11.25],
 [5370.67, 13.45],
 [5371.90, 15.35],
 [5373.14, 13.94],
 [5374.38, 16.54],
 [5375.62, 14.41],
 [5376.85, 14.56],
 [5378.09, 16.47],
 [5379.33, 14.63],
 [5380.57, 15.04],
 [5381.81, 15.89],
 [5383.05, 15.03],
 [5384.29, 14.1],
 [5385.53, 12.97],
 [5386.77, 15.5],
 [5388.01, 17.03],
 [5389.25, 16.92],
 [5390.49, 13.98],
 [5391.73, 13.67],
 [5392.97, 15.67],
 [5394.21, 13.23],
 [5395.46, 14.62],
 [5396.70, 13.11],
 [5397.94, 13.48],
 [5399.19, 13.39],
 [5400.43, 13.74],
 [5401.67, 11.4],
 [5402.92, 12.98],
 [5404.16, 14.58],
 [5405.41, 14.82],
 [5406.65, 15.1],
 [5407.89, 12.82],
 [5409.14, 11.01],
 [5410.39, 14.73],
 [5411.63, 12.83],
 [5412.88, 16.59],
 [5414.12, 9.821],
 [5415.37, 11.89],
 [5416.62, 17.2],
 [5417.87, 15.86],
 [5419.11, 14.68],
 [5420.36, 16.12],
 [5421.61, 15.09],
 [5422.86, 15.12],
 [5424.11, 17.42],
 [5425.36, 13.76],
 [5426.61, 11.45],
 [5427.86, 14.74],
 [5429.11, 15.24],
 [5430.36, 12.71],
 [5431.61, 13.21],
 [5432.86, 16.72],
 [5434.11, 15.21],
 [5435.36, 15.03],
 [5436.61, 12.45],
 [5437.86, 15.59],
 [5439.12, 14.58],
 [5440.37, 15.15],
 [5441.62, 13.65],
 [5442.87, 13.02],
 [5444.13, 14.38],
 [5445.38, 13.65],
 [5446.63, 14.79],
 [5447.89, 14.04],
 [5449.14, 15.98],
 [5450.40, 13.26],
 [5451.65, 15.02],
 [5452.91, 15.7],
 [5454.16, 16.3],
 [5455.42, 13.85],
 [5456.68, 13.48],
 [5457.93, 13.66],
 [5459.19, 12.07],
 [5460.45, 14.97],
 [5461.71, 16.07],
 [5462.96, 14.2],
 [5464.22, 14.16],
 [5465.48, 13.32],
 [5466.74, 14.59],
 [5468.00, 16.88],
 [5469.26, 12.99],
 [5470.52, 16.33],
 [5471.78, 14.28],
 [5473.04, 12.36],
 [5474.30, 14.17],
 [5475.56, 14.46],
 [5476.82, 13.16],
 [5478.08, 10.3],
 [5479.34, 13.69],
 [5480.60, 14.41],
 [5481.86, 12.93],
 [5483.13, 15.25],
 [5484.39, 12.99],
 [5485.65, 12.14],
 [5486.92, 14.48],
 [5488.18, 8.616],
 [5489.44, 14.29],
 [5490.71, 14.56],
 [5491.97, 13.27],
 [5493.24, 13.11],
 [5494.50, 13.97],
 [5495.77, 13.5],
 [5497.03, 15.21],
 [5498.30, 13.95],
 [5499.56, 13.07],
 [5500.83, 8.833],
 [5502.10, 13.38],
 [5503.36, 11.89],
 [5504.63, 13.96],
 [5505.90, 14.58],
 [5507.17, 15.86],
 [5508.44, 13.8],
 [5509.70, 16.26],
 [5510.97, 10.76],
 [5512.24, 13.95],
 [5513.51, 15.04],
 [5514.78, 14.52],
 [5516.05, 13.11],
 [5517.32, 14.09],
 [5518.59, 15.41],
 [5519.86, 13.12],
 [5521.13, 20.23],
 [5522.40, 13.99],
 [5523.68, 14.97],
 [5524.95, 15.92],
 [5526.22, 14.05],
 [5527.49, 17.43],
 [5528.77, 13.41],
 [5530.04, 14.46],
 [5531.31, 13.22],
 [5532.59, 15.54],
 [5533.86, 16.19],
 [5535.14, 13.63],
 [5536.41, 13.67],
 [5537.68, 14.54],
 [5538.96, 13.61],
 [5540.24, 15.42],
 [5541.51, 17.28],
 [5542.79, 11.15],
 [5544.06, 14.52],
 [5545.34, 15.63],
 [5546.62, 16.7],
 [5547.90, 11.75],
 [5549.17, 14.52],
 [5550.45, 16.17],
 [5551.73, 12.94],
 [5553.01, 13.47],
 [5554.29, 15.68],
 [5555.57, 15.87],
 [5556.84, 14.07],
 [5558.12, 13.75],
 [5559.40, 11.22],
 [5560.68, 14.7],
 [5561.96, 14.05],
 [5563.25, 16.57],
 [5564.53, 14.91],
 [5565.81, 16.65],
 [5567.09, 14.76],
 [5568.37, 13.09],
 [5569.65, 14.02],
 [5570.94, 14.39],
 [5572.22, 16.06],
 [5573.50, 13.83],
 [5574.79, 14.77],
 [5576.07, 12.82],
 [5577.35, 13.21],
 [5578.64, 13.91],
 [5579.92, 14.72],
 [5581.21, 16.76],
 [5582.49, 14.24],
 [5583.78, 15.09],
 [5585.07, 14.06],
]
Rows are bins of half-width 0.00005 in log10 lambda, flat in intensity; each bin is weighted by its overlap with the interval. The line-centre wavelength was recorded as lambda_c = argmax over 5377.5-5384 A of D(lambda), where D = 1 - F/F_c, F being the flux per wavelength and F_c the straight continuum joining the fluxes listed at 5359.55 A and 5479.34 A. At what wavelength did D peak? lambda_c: 5379.33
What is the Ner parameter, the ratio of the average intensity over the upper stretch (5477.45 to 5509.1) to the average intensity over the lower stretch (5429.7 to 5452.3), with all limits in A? 0.93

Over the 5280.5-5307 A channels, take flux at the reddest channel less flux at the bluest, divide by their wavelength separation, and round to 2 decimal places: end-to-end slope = 0.06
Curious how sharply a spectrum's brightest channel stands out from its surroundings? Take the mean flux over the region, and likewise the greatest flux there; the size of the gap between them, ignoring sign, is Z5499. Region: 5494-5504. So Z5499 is 2.2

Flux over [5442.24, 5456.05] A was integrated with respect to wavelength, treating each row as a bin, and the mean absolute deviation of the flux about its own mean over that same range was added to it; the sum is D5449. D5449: 202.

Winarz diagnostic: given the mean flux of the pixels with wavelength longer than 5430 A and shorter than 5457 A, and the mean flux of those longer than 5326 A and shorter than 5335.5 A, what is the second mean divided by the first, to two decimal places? 0.95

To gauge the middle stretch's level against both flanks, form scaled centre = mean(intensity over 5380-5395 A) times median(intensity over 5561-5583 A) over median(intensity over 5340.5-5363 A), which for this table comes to 14.43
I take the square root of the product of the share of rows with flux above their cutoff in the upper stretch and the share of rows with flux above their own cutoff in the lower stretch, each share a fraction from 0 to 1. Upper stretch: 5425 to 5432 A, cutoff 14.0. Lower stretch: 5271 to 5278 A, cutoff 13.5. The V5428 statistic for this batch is 0.47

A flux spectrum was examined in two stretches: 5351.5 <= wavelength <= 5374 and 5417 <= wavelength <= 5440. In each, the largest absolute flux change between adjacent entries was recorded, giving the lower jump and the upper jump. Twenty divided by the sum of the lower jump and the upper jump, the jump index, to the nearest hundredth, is 2.14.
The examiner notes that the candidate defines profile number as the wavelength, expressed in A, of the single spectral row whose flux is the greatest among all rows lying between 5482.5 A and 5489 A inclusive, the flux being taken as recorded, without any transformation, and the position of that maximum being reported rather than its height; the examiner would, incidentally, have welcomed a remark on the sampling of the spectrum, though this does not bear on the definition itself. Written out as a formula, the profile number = 5483.13 A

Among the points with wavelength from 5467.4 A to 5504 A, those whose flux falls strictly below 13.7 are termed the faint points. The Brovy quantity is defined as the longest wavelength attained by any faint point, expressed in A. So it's 5503.36 A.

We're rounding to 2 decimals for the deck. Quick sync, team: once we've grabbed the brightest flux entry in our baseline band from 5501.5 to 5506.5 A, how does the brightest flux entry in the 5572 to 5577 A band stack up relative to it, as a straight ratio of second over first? 1.10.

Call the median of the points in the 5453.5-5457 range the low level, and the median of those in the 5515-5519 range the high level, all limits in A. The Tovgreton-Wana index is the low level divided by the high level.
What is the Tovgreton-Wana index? 0.98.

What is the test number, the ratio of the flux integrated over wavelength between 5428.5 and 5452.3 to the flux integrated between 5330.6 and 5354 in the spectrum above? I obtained 1.04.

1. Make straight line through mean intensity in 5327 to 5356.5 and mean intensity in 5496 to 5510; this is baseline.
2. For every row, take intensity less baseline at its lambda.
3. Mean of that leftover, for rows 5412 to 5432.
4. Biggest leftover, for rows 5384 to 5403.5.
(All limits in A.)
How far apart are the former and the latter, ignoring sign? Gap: 2.5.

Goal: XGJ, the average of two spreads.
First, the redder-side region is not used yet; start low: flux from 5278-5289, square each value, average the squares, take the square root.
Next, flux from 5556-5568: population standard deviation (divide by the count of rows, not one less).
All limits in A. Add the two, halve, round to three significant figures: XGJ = 7.90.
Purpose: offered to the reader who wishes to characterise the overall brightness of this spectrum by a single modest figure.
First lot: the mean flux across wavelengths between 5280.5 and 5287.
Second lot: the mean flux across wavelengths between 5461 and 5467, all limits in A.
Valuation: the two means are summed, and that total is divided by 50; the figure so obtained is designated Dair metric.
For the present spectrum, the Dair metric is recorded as 0.579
